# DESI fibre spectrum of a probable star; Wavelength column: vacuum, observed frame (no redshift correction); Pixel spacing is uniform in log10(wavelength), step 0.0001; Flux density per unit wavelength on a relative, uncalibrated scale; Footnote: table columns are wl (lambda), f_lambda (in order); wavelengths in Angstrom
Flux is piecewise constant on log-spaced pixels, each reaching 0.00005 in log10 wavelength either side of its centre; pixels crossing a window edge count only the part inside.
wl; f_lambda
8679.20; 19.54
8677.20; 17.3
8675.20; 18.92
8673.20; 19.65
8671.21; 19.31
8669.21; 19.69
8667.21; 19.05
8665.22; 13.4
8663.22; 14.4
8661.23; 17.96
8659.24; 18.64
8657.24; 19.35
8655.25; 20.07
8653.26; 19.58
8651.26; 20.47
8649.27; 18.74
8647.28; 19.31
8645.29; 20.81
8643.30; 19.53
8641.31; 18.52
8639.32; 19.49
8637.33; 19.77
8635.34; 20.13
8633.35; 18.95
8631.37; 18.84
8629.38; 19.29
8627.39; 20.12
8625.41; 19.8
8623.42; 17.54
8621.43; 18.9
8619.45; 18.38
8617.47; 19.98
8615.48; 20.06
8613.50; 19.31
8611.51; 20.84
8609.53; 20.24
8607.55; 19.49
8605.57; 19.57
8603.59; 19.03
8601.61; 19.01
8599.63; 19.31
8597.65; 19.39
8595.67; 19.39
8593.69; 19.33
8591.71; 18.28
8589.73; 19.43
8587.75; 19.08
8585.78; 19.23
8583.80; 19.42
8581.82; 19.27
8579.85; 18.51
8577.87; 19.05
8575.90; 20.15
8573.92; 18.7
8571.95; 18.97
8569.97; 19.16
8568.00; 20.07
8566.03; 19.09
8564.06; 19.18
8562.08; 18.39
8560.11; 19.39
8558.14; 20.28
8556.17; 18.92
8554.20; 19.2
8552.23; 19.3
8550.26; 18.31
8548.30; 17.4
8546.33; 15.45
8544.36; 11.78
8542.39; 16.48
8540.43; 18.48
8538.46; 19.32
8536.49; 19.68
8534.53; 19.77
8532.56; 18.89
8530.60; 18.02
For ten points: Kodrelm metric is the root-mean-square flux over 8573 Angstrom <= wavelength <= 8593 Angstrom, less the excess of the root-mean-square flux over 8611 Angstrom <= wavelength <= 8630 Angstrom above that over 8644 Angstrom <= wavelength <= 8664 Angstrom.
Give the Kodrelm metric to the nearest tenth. 18.7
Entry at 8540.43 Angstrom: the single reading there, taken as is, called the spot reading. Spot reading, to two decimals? 18.48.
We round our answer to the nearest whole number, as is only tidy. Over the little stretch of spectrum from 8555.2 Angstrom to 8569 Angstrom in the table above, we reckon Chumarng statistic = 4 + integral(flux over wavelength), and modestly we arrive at 271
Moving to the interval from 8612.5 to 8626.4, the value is 270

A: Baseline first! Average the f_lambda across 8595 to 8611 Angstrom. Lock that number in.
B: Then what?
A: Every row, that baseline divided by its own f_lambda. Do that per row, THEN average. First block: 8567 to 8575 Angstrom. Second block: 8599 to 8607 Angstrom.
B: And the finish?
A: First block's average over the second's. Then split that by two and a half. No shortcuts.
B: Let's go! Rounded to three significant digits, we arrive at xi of 0.400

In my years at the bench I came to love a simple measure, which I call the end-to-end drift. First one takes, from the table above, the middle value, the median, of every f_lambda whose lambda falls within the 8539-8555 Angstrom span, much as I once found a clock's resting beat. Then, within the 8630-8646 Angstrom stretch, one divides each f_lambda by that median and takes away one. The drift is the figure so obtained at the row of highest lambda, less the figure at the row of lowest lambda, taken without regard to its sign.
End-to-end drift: 0.11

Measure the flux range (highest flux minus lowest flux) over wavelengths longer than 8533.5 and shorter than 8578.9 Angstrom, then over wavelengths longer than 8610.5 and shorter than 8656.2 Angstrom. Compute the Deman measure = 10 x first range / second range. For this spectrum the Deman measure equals 26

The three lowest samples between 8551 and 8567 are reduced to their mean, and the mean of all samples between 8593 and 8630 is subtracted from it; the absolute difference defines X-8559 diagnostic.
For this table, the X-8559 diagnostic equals 0.62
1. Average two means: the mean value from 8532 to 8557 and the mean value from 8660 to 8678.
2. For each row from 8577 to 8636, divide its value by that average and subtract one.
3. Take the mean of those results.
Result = 0.083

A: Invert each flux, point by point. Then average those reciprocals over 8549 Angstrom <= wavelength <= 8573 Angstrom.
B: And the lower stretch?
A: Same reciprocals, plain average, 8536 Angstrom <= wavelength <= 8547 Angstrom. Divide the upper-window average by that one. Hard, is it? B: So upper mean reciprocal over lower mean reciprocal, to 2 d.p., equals 0.85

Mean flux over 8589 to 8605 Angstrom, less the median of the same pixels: -0.17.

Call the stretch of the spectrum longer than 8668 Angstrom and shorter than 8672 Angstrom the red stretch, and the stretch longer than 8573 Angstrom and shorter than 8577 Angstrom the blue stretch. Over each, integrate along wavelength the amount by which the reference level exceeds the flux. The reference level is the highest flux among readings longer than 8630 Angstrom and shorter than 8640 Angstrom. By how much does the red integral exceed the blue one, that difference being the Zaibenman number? 0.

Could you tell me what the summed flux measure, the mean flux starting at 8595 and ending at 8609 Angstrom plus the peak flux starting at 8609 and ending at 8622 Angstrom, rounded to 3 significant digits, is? 40.2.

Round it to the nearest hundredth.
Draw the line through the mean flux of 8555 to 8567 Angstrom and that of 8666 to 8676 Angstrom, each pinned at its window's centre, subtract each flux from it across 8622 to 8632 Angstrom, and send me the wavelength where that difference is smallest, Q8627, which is 8627.39 Angstrom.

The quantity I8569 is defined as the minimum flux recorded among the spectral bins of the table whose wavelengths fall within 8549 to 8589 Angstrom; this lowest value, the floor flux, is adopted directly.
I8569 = 18.31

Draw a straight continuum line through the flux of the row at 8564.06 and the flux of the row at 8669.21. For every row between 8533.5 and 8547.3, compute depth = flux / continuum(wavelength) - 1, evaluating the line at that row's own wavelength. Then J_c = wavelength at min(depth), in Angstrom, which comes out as 8544.36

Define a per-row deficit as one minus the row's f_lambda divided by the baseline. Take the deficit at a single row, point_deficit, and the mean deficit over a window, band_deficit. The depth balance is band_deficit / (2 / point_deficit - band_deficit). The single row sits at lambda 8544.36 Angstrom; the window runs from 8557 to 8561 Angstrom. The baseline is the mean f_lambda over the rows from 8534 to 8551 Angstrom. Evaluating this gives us -0.022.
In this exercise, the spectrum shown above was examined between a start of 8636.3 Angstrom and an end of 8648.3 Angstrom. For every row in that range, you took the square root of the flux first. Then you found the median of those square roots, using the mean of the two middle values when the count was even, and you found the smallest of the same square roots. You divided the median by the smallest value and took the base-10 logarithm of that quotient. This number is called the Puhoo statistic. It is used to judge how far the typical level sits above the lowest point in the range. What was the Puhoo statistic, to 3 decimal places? 0.011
